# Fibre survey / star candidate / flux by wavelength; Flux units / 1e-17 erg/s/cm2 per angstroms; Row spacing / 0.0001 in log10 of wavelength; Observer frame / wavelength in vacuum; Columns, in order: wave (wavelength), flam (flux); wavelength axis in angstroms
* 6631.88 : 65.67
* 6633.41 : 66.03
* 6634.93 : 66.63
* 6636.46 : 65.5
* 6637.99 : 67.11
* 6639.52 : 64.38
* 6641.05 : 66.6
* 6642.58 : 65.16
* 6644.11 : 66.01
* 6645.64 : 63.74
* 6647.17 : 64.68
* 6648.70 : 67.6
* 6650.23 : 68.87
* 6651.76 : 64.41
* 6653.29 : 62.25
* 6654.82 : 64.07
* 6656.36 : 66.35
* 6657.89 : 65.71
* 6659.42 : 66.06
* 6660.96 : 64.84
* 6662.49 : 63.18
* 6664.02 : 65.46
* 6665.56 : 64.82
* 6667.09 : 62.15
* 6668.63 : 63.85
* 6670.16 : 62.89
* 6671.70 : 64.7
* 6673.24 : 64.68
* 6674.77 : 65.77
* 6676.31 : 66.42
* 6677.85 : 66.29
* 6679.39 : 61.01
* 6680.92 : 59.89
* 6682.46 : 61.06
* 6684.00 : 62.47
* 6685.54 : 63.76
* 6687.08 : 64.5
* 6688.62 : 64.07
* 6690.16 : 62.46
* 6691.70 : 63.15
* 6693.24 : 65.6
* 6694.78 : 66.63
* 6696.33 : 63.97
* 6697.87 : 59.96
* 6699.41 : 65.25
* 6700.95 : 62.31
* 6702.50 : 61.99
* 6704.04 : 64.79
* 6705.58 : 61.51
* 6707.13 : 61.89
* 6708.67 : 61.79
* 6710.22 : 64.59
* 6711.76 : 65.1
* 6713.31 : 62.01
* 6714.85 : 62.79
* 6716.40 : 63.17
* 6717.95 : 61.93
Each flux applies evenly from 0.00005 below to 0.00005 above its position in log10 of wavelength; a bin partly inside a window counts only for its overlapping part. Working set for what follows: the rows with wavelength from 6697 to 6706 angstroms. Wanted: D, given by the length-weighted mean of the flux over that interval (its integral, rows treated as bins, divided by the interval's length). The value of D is 62.7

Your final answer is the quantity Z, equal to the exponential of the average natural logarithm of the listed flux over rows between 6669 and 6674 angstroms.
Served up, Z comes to 64.1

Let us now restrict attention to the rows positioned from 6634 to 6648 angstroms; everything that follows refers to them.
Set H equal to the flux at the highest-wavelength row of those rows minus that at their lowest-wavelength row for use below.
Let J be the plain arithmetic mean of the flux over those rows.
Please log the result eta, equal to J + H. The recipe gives 63.6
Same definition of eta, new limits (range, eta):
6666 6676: 67.6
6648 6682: 56.9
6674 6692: 60.8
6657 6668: 61.0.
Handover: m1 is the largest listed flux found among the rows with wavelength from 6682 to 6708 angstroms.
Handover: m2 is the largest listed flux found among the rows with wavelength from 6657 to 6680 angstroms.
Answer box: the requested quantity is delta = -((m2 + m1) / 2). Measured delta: -66.5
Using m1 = 66.63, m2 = 66.42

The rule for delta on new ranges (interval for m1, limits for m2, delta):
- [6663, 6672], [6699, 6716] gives -65.4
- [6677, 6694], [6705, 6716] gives -65.7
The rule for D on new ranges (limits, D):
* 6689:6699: 63.7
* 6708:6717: 63.2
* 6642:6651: 66.1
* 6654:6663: 65.1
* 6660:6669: 64.1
